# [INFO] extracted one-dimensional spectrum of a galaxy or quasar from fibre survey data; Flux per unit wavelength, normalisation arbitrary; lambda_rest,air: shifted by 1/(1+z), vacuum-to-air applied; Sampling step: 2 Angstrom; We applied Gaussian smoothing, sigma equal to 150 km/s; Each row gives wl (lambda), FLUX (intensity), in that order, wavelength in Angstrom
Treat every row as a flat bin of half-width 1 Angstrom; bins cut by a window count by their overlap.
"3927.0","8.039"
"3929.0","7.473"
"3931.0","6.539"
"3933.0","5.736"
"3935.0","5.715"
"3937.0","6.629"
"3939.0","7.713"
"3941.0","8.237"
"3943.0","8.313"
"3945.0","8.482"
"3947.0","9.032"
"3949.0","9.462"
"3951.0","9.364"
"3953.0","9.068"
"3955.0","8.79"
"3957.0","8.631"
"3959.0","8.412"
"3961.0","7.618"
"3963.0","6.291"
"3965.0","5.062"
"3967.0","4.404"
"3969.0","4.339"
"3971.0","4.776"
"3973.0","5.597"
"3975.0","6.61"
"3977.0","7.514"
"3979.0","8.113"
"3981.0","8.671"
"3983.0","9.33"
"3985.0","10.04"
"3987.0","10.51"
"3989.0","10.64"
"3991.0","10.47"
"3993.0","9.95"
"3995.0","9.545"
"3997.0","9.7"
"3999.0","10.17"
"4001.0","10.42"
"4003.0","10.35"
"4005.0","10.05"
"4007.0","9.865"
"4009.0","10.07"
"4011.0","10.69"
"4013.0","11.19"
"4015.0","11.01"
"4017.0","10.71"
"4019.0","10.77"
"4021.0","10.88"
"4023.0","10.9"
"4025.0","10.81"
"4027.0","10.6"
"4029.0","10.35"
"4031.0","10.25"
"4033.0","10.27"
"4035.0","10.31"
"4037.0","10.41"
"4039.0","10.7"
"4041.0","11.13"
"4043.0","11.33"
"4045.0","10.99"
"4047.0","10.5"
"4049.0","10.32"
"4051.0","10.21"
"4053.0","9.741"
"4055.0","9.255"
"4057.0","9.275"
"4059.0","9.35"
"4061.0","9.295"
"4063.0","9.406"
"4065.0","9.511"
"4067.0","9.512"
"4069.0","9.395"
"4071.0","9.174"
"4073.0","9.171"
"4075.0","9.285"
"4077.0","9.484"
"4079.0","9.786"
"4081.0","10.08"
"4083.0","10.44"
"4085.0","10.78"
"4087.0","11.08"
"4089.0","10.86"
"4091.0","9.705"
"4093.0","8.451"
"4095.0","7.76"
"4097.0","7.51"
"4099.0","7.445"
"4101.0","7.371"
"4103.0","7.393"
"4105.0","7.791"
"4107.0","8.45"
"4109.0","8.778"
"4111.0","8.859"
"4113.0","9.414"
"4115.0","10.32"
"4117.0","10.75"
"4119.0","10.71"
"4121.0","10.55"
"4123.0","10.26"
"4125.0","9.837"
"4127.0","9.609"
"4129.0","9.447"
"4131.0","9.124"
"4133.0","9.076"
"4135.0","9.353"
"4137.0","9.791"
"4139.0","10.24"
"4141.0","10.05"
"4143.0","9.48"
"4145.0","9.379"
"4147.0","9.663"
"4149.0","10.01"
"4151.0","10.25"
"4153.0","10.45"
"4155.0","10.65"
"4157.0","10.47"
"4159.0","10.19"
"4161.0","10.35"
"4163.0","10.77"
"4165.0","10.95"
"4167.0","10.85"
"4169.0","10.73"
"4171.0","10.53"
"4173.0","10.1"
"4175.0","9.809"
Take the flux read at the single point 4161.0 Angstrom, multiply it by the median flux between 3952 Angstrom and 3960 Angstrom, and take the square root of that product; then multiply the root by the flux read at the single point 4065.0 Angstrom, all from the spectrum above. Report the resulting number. 90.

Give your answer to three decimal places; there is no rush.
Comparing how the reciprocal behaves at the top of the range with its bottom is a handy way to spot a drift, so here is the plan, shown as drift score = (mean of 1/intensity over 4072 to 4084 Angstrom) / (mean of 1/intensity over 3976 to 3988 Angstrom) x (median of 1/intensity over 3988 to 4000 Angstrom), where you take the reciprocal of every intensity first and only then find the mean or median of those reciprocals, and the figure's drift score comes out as 0.091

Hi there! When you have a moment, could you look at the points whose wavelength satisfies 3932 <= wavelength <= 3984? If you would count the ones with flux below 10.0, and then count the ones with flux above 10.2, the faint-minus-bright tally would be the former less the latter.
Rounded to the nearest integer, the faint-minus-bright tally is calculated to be 26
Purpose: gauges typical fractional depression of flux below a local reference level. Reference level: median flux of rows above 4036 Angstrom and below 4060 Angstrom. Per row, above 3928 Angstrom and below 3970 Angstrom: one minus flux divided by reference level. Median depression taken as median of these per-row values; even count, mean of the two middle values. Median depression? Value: 0.26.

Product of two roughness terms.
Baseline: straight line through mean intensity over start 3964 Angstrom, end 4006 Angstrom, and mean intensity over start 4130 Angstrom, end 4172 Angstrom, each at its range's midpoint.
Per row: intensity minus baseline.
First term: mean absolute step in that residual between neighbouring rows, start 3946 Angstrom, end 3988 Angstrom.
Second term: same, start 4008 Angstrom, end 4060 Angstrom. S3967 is 0.133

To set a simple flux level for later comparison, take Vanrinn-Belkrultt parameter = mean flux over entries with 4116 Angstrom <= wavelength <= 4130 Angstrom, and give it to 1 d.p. 10.2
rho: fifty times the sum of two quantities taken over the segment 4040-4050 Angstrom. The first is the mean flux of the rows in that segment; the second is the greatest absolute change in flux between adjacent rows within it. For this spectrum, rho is 567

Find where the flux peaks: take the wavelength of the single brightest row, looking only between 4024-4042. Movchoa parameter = 4041.0 Angstrom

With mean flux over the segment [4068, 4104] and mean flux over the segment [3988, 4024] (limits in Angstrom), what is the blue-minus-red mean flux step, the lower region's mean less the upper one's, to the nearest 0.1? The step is 1.2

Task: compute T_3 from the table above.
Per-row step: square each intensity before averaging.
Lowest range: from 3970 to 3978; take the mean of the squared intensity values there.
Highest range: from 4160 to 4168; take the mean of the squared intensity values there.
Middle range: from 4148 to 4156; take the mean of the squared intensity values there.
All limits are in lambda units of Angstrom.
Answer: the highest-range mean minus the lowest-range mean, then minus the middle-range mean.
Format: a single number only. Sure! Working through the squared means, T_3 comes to -30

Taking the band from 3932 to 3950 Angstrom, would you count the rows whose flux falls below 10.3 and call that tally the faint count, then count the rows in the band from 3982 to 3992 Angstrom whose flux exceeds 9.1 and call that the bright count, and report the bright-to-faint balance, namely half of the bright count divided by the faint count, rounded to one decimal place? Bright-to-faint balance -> 0.3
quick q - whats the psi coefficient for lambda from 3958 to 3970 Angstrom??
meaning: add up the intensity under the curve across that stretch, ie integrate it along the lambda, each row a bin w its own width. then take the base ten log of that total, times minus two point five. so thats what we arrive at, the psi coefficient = -4.6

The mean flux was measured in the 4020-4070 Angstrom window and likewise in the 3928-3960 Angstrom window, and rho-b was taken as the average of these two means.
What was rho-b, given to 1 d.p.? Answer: 9.1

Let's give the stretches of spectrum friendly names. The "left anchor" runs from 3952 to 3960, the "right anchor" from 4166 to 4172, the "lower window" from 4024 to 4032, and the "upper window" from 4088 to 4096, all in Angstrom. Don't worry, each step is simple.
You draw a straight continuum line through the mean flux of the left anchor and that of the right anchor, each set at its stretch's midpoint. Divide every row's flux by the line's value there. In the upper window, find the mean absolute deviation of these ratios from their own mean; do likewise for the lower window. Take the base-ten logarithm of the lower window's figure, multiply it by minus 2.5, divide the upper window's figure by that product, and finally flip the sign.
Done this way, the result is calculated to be -0.0273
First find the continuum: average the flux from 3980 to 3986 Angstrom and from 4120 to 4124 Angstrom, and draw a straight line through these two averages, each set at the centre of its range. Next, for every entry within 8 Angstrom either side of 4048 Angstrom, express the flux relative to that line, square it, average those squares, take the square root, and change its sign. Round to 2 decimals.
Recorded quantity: -1.06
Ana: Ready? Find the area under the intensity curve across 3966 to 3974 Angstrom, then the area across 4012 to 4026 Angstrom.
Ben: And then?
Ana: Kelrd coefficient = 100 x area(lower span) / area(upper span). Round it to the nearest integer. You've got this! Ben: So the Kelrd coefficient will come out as 25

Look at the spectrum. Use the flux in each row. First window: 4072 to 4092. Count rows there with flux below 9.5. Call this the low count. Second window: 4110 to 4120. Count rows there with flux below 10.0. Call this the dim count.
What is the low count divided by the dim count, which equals 1.50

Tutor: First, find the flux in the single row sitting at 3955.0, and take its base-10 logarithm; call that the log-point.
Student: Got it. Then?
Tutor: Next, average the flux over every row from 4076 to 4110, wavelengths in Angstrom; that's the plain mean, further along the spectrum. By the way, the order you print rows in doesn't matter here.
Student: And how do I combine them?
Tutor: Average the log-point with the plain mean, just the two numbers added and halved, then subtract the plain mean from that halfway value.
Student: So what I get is -4.03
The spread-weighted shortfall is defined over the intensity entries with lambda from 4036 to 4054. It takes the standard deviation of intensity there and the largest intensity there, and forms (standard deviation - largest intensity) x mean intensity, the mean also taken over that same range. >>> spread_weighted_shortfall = -115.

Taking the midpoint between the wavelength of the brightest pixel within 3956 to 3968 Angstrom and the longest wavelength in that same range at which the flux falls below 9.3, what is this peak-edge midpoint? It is 3962 Angstrom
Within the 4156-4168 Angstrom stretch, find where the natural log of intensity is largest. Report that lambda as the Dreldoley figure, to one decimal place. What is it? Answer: 4165.0 Angstrom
